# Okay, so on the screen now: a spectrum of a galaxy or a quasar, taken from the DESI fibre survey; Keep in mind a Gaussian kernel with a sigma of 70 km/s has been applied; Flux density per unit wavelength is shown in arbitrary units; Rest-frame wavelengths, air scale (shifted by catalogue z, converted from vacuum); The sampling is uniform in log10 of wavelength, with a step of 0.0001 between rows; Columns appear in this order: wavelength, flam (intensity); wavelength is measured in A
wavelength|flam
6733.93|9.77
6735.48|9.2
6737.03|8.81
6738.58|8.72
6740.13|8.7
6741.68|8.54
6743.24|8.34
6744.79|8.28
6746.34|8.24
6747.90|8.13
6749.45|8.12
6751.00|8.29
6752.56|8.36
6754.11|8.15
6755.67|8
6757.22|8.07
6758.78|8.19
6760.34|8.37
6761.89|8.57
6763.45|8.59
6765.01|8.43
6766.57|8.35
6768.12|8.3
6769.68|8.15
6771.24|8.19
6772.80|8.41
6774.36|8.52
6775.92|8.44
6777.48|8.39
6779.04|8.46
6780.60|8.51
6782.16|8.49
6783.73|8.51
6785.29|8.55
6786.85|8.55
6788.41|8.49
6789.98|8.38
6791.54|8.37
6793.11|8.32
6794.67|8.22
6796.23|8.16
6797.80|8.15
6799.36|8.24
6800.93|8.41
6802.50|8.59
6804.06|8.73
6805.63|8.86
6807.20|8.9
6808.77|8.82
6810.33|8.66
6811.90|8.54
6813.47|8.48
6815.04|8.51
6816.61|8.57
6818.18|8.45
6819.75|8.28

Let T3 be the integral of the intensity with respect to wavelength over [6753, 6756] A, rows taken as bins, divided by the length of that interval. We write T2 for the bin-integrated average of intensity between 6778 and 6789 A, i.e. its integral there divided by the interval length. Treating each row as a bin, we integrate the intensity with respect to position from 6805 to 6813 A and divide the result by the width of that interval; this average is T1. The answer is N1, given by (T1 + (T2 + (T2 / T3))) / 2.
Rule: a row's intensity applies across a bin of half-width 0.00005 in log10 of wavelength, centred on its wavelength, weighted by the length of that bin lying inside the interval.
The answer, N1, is 9.15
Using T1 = 8.74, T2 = 8.51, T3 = 8.12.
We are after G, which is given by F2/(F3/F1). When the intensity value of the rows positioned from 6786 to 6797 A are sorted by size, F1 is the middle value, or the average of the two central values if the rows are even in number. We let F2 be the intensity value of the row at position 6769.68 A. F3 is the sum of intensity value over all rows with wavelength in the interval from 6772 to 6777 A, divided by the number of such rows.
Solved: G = 8.1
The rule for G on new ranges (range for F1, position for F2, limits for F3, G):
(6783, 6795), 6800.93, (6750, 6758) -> 8.7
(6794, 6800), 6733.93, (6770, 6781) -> 9.5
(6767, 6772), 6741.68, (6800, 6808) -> 8.0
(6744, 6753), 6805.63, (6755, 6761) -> 9.0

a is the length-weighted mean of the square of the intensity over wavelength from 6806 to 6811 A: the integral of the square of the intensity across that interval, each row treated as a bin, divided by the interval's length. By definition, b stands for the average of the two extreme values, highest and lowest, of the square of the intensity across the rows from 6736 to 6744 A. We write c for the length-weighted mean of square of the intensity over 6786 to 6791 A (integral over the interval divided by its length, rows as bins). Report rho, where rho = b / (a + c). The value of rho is 0.493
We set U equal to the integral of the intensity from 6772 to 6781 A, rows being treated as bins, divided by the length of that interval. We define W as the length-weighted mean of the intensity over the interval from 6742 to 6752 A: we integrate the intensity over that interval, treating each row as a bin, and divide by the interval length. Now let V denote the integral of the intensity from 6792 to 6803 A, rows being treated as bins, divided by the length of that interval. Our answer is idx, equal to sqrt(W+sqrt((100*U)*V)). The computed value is 9.59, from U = 8.45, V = 8.29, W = 8.25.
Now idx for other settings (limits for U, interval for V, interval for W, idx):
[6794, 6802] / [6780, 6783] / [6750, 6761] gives 9.58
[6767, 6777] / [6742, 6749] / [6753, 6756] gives 9.54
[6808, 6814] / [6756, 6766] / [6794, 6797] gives 9.65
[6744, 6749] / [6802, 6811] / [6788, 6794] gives 9.66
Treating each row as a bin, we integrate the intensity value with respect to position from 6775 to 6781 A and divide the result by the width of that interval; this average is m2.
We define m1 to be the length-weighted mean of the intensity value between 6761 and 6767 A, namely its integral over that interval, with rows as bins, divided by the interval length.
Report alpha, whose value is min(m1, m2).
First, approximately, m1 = 8.49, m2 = 8.45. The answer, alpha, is 8.45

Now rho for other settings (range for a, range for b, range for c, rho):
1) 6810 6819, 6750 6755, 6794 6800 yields 0.487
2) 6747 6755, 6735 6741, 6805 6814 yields 0.559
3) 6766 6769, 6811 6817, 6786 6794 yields 0.518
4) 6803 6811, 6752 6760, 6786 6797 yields 0.455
